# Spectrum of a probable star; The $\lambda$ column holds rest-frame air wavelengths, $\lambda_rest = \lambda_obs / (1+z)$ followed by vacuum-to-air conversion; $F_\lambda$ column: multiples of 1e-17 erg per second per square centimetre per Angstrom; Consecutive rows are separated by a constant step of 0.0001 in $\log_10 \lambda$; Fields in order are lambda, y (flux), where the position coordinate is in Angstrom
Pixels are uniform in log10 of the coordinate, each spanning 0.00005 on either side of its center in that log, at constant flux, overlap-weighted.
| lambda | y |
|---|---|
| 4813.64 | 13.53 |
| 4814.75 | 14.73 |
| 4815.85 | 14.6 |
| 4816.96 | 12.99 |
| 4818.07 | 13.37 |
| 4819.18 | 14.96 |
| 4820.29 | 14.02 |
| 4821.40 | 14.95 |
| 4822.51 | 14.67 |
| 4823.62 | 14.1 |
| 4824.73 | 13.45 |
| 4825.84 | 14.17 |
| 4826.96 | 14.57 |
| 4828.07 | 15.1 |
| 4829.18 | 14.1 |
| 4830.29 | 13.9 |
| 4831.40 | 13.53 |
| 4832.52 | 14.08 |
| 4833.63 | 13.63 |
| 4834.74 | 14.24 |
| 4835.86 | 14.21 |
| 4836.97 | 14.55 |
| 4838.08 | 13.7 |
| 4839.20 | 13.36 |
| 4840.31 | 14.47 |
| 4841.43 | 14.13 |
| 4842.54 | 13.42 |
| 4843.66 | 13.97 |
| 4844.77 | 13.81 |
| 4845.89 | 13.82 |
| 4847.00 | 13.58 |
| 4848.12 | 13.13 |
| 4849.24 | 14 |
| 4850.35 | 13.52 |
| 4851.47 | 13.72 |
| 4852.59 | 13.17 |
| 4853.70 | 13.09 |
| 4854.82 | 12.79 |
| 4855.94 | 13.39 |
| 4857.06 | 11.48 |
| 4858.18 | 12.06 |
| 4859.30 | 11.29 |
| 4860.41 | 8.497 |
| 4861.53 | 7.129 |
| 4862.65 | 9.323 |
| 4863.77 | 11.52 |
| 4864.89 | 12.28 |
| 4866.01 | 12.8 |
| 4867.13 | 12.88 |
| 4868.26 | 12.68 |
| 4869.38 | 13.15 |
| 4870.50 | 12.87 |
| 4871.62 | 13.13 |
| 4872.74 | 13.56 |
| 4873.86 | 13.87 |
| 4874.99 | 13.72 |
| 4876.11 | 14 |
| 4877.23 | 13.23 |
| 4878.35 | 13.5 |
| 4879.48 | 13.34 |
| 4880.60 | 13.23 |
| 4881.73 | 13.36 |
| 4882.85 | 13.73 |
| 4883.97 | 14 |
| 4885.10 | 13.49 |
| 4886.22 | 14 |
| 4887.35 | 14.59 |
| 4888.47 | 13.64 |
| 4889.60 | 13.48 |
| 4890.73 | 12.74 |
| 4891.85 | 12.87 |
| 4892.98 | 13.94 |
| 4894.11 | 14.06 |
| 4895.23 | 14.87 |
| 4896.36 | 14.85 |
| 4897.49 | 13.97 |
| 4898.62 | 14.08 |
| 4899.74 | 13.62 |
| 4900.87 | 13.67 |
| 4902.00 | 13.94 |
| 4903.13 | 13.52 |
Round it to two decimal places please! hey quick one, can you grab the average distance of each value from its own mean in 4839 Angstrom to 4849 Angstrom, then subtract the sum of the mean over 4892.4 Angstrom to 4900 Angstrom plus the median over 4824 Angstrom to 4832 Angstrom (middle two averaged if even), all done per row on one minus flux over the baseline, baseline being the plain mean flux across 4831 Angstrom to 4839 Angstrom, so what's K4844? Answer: 0.05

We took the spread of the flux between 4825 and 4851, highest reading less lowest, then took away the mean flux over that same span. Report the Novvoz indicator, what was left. -12.0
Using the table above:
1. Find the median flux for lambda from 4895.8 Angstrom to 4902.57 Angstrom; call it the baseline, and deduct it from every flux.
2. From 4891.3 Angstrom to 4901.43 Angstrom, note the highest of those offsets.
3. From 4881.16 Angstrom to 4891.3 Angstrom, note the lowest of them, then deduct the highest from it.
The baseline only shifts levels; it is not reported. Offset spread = -2.1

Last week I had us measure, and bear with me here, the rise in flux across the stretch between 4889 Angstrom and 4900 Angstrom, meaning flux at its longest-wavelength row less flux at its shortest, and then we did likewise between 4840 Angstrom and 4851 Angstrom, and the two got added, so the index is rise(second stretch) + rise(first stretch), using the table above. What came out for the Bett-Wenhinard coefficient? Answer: -0.8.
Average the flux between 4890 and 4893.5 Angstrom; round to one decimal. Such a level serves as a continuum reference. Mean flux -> 13.2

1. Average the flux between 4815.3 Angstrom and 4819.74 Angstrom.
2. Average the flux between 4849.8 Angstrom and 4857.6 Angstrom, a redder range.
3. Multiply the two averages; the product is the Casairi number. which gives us 182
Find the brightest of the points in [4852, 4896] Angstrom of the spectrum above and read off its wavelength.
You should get 4895.23 Angstrom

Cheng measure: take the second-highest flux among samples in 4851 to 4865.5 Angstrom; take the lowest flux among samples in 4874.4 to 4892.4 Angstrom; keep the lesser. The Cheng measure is 12.7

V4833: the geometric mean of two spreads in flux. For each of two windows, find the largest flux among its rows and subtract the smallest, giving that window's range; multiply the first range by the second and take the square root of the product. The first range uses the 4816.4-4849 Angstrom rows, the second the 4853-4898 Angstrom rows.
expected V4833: 4.0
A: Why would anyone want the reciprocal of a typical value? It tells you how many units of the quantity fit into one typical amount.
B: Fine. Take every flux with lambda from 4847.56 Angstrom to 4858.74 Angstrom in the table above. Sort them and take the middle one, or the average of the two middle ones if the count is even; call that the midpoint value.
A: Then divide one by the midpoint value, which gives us 0.076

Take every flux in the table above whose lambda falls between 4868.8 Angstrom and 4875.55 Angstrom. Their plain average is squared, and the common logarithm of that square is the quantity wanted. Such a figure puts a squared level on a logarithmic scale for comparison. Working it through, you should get 2.25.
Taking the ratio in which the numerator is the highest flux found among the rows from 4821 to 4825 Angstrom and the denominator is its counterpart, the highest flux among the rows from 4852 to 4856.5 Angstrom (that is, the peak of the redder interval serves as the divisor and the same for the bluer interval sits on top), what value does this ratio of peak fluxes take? 1.12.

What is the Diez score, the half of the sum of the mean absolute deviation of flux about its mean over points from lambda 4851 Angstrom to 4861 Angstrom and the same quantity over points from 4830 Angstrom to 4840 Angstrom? 0.75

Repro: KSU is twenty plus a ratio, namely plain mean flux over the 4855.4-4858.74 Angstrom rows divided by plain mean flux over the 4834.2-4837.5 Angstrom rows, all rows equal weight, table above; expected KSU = 20.9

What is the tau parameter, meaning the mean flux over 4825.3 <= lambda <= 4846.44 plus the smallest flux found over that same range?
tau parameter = 27.40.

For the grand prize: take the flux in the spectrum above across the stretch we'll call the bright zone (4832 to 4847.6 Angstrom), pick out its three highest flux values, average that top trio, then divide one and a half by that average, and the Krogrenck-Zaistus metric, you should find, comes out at 0.104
